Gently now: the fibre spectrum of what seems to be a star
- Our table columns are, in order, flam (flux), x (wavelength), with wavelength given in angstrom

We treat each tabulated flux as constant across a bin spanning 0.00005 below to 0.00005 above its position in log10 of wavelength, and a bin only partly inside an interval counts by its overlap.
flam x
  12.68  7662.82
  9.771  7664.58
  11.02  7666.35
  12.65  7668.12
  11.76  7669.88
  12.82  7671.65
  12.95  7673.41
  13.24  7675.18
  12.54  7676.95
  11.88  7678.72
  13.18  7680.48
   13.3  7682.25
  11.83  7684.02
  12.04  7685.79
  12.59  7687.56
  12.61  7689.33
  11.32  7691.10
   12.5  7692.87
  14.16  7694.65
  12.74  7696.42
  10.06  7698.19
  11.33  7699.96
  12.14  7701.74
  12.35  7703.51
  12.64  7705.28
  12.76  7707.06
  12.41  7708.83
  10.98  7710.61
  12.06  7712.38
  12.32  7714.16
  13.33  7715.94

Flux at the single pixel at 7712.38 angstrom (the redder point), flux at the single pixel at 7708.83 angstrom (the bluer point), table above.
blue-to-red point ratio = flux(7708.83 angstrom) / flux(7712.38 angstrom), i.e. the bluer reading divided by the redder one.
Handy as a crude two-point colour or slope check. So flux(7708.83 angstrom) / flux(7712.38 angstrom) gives 1.03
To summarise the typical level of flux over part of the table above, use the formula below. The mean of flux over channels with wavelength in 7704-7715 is 12.20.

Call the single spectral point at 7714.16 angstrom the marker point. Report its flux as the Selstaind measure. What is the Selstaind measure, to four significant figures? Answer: 12.32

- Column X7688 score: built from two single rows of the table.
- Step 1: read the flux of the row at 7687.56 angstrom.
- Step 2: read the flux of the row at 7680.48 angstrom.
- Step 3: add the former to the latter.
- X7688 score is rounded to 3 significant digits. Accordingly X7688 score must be 25.8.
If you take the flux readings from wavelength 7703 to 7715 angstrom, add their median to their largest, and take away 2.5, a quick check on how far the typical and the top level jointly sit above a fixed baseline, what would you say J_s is 22.6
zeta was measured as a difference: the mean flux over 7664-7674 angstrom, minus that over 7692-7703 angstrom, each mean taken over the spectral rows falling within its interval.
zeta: -0.3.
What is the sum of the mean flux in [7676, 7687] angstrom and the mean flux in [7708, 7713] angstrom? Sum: 24.3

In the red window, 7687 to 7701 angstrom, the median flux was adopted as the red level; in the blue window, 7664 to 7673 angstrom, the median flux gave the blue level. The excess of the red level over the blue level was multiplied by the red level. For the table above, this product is 10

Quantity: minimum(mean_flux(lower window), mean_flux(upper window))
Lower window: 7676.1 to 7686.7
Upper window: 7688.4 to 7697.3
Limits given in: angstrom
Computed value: 12.5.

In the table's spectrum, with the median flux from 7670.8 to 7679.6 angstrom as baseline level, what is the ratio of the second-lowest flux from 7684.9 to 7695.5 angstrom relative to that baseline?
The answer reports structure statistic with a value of 0.94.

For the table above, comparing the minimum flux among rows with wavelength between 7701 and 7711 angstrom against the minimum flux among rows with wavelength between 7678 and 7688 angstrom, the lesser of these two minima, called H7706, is 11.0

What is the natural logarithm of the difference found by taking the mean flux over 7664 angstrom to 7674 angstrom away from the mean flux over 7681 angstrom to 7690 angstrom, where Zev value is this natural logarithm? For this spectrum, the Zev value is -0.4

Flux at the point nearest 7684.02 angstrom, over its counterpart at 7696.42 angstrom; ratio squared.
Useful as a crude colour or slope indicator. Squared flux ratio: 0.86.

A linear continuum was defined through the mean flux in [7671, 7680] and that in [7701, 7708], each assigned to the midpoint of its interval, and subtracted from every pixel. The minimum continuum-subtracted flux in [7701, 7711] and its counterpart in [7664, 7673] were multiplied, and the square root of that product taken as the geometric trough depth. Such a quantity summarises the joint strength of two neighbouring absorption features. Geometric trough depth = 2.1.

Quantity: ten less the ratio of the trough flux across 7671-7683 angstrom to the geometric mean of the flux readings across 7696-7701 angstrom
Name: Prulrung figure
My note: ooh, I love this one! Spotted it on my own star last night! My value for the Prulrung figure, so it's 8.95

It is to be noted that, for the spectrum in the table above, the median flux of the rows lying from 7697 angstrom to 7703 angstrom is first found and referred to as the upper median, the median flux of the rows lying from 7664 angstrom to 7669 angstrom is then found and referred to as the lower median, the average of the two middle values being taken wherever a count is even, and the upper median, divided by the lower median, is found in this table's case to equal 1.03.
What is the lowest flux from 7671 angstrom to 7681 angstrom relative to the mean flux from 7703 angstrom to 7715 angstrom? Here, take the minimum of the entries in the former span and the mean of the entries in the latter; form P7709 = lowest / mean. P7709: 0.97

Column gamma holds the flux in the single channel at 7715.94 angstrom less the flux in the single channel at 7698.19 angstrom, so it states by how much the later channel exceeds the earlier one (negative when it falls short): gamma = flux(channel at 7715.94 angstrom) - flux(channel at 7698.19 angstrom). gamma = 3.3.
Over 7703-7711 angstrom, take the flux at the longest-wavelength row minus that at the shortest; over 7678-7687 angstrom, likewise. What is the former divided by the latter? -8.6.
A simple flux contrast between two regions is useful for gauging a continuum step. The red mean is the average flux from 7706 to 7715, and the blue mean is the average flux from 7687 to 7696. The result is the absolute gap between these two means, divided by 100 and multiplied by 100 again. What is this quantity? 0.53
